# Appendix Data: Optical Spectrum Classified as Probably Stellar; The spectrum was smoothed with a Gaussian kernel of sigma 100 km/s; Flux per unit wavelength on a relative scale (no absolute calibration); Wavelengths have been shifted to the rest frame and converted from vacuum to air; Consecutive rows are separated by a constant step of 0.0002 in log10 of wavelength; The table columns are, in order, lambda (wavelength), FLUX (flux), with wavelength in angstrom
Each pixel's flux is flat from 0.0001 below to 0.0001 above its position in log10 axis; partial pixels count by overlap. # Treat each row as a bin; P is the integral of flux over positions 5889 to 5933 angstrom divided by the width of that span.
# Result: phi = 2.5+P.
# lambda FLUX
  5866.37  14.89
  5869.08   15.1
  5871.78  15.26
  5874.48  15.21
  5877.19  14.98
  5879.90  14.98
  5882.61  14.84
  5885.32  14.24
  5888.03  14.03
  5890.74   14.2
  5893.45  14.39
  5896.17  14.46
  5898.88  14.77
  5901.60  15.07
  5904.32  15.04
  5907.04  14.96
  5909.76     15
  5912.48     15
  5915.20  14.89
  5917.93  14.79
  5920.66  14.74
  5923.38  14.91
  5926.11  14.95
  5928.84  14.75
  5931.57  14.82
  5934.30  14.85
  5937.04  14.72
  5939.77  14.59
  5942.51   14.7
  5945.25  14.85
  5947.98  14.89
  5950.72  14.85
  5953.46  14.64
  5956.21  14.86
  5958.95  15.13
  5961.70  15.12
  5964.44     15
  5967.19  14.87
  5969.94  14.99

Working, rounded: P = 14.79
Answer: 17.3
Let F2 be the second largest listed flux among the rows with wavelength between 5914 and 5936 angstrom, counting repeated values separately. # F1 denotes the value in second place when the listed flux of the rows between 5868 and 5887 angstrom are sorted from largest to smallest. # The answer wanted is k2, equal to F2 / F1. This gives 0.98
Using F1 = 15.21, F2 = 14.91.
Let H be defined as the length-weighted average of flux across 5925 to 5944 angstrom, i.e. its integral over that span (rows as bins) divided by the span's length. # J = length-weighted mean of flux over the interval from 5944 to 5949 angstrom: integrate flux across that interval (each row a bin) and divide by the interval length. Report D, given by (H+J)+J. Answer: 44.6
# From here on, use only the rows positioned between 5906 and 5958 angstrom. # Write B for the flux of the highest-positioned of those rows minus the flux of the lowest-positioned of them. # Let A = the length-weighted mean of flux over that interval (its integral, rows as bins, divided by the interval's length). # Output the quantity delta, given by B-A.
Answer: -14.9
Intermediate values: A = 14.8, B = -0.1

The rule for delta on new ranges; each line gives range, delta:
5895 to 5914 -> -14.4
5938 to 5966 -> -14.5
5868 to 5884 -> -15.3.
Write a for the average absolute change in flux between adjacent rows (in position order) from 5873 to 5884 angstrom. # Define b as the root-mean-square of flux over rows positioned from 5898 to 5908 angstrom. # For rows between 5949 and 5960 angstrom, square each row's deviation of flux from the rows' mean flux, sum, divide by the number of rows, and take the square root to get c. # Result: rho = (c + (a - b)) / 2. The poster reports -7.33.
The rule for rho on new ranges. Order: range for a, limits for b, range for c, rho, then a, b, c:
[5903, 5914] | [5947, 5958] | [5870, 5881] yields -7.32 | 0.04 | 14.8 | 0.129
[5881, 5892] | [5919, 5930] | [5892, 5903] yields -7.12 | 0.33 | 14.8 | 0.270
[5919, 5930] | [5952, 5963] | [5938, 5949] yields -7.34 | 0.14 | 14.9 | 0.120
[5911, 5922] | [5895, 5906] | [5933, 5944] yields -7.33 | 0.09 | 14.8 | 0.092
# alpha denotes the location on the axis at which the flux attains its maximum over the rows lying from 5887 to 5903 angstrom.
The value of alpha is 5901.60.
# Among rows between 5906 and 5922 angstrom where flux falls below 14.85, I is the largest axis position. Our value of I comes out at 5920.66 angstrom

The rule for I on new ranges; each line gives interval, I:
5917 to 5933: 5931.57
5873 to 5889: 5888.03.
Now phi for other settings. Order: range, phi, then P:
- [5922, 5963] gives 17.3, 14.84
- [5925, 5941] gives 17.3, 14.78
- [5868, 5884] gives 17.6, 15.06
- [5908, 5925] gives 17.4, 14.89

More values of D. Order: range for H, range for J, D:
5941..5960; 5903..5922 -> 44.7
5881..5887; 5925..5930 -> 44.2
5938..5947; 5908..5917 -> 44.6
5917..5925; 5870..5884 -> 44.9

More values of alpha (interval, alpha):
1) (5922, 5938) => 5926.11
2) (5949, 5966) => 5958.95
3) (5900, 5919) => 5901.60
